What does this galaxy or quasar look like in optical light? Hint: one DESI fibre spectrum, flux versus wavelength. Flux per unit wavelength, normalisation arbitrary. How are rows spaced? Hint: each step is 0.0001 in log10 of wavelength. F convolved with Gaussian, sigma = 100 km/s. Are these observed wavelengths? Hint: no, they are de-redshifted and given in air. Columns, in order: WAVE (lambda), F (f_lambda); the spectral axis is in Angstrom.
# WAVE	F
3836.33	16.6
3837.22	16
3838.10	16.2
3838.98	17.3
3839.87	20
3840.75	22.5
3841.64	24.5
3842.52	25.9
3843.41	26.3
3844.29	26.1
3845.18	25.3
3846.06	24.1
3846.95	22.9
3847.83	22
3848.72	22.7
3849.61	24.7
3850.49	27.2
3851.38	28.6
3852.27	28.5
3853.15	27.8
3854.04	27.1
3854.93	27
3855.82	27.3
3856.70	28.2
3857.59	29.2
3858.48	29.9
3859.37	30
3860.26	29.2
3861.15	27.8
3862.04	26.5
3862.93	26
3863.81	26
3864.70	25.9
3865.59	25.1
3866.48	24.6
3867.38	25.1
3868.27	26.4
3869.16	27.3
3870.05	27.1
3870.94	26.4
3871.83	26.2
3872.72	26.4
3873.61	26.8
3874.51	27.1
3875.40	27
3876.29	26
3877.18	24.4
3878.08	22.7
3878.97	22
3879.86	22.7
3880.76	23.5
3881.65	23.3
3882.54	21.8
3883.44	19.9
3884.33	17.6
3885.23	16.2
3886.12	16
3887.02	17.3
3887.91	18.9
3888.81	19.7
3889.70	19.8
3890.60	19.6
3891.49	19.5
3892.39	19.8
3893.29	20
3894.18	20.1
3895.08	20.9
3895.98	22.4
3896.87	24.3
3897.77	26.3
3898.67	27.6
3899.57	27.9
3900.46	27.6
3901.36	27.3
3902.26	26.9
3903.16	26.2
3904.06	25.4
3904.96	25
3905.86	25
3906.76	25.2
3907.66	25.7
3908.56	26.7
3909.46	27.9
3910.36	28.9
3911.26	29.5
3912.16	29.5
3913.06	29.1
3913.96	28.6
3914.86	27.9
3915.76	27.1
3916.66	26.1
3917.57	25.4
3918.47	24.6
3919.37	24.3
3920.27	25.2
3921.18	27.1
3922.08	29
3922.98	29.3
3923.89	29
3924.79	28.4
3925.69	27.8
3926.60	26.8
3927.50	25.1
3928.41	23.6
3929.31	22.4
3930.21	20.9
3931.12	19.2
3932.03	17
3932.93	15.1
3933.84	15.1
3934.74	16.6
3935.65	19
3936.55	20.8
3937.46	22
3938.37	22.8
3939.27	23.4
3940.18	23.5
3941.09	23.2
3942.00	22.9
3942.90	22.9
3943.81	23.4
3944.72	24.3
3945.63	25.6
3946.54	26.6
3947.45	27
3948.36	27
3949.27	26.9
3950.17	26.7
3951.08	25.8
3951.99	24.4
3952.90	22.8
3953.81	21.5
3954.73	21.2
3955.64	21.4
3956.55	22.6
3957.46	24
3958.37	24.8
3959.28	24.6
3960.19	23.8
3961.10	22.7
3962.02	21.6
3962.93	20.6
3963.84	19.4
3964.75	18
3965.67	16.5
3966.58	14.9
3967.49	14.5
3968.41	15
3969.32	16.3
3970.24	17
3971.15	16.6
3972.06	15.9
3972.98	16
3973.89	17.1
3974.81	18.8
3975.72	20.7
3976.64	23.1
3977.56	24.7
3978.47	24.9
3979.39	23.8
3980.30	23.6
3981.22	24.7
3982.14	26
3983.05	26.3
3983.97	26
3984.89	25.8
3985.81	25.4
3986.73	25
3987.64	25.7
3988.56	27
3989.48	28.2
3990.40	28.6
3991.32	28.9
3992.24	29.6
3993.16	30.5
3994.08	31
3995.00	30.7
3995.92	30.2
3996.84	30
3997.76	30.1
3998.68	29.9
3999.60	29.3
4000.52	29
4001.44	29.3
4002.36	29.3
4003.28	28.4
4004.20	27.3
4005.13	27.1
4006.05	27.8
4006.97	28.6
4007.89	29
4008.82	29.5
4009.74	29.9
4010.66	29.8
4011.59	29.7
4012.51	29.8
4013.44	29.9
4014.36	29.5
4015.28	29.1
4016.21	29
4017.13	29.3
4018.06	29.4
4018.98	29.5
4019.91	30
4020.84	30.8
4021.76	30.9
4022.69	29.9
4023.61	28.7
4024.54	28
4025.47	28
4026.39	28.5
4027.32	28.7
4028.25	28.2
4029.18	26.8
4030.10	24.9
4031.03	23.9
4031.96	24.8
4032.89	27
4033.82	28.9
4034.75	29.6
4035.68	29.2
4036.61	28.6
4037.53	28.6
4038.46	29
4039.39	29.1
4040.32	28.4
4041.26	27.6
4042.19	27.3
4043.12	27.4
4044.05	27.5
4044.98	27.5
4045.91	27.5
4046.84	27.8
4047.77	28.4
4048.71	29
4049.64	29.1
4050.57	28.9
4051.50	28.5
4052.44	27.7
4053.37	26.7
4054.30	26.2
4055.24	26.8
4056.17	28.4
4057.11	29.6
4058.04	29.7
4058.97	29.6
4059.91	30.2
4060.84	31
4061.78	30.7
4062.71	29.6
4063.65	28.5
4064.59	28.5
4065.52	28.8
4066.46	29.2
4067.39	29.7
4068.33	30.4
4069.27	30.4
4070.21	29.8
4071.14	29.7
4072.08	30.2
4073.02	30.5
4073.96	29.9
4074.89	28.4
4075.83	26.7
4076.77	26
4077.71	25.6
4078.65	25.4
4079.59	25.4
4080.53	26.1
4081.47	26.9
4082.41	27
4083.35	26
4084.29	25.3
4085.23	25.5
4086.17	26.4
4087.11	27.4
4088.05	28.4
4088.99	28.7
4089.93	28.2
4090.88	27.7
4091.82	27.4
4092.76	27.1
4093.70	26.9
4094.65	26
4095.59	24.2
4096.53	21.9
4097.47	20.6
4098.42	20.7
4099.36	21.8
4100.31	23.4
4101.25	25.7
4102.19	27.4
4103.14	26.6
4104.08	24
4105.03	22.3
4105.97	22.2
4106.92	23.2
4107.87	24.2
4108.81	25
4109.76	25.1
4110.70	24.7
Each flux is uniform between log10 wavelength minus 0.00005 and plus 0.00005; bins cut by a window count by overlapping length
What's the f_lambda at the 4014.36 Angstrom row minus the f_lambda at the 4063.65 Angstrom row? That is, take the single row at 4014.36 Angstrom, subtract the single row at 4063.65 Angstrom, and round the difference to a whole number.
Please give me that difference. 1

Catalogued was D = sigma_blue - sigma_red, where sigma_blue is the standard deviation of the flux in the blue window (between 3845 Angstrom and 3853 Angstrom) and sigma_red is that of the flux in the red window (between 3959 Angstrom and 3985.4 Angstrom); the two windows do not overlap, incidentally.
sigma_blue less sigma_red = -1.6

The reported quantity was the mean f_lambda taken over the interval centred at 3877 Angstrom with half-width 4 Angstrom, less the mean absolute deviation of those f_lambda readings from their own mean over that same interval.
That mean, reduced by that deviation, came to 23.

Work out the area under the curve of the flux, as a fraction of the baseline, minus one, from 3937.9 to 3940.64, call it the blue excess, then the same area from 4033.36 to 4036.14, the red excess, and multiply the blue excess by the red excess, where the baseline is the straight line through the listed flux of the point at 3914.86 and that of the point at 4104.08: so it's -0.17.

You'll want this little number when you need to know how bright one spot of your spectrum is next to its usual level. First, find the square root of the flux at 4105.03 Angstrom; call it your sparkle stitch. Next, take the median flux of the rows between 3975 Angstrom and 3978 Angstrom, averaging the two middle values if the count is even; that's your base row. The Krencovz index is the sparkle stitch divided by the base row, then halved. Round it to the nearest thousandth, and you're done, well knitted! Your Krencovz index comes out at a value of 0.102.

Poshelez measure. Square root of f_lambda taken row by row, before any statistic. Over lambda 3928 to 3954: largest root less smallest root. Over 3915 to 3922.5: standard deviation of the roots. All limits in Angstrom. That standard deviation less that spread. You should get -1.2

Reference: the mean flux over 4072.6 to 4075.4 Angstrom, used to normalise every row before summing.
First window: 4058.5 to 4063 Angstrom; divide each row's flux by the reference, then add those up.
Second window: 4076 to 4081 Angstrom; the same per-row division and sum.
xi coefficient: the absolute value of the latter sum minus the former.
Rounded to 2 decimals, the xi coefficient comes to 0.76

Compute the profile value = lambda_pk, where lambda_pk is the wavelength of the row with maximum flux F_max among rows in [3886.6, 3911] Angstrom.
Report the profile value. 3910.36 Angstrom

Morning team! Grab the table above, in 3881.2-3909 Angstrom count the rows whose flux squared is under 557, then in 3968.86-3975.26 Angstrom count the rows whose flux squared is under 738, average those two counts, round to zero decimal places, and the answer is 12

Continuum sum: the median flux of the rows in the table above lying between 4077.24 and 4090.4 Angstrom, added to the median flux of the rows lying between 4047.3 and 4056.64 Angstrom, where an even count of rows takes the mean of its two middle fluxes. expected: 55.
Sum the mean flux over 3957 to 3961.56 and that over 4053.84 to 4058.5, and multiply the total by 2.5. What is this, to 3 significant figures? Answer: 130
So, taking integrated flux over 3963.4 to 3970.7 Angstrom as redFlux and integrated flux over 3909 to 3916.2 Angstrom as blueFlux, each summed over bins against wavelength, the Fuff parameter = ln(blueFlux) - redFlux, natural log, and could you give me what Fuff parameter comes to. -115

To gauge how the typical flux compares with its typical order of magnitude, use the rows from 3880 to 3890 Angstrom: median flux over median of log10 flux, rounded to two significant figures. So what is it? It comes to 15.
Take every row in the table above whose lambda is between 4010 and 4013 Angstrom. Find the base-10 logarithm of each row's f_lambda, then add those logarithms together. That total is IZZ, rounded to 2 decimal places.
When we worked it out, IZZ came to 4.42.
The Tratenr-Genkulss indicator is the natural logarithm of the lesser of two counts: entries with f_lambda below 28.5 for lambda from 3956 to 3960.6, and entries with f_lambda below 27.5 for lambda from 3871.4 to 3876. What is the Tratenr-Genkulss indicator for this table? 1.61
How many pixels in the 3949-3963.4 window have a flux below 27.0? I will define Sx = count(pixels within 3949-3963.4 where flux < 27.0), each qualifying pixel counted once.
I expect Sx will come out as 16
